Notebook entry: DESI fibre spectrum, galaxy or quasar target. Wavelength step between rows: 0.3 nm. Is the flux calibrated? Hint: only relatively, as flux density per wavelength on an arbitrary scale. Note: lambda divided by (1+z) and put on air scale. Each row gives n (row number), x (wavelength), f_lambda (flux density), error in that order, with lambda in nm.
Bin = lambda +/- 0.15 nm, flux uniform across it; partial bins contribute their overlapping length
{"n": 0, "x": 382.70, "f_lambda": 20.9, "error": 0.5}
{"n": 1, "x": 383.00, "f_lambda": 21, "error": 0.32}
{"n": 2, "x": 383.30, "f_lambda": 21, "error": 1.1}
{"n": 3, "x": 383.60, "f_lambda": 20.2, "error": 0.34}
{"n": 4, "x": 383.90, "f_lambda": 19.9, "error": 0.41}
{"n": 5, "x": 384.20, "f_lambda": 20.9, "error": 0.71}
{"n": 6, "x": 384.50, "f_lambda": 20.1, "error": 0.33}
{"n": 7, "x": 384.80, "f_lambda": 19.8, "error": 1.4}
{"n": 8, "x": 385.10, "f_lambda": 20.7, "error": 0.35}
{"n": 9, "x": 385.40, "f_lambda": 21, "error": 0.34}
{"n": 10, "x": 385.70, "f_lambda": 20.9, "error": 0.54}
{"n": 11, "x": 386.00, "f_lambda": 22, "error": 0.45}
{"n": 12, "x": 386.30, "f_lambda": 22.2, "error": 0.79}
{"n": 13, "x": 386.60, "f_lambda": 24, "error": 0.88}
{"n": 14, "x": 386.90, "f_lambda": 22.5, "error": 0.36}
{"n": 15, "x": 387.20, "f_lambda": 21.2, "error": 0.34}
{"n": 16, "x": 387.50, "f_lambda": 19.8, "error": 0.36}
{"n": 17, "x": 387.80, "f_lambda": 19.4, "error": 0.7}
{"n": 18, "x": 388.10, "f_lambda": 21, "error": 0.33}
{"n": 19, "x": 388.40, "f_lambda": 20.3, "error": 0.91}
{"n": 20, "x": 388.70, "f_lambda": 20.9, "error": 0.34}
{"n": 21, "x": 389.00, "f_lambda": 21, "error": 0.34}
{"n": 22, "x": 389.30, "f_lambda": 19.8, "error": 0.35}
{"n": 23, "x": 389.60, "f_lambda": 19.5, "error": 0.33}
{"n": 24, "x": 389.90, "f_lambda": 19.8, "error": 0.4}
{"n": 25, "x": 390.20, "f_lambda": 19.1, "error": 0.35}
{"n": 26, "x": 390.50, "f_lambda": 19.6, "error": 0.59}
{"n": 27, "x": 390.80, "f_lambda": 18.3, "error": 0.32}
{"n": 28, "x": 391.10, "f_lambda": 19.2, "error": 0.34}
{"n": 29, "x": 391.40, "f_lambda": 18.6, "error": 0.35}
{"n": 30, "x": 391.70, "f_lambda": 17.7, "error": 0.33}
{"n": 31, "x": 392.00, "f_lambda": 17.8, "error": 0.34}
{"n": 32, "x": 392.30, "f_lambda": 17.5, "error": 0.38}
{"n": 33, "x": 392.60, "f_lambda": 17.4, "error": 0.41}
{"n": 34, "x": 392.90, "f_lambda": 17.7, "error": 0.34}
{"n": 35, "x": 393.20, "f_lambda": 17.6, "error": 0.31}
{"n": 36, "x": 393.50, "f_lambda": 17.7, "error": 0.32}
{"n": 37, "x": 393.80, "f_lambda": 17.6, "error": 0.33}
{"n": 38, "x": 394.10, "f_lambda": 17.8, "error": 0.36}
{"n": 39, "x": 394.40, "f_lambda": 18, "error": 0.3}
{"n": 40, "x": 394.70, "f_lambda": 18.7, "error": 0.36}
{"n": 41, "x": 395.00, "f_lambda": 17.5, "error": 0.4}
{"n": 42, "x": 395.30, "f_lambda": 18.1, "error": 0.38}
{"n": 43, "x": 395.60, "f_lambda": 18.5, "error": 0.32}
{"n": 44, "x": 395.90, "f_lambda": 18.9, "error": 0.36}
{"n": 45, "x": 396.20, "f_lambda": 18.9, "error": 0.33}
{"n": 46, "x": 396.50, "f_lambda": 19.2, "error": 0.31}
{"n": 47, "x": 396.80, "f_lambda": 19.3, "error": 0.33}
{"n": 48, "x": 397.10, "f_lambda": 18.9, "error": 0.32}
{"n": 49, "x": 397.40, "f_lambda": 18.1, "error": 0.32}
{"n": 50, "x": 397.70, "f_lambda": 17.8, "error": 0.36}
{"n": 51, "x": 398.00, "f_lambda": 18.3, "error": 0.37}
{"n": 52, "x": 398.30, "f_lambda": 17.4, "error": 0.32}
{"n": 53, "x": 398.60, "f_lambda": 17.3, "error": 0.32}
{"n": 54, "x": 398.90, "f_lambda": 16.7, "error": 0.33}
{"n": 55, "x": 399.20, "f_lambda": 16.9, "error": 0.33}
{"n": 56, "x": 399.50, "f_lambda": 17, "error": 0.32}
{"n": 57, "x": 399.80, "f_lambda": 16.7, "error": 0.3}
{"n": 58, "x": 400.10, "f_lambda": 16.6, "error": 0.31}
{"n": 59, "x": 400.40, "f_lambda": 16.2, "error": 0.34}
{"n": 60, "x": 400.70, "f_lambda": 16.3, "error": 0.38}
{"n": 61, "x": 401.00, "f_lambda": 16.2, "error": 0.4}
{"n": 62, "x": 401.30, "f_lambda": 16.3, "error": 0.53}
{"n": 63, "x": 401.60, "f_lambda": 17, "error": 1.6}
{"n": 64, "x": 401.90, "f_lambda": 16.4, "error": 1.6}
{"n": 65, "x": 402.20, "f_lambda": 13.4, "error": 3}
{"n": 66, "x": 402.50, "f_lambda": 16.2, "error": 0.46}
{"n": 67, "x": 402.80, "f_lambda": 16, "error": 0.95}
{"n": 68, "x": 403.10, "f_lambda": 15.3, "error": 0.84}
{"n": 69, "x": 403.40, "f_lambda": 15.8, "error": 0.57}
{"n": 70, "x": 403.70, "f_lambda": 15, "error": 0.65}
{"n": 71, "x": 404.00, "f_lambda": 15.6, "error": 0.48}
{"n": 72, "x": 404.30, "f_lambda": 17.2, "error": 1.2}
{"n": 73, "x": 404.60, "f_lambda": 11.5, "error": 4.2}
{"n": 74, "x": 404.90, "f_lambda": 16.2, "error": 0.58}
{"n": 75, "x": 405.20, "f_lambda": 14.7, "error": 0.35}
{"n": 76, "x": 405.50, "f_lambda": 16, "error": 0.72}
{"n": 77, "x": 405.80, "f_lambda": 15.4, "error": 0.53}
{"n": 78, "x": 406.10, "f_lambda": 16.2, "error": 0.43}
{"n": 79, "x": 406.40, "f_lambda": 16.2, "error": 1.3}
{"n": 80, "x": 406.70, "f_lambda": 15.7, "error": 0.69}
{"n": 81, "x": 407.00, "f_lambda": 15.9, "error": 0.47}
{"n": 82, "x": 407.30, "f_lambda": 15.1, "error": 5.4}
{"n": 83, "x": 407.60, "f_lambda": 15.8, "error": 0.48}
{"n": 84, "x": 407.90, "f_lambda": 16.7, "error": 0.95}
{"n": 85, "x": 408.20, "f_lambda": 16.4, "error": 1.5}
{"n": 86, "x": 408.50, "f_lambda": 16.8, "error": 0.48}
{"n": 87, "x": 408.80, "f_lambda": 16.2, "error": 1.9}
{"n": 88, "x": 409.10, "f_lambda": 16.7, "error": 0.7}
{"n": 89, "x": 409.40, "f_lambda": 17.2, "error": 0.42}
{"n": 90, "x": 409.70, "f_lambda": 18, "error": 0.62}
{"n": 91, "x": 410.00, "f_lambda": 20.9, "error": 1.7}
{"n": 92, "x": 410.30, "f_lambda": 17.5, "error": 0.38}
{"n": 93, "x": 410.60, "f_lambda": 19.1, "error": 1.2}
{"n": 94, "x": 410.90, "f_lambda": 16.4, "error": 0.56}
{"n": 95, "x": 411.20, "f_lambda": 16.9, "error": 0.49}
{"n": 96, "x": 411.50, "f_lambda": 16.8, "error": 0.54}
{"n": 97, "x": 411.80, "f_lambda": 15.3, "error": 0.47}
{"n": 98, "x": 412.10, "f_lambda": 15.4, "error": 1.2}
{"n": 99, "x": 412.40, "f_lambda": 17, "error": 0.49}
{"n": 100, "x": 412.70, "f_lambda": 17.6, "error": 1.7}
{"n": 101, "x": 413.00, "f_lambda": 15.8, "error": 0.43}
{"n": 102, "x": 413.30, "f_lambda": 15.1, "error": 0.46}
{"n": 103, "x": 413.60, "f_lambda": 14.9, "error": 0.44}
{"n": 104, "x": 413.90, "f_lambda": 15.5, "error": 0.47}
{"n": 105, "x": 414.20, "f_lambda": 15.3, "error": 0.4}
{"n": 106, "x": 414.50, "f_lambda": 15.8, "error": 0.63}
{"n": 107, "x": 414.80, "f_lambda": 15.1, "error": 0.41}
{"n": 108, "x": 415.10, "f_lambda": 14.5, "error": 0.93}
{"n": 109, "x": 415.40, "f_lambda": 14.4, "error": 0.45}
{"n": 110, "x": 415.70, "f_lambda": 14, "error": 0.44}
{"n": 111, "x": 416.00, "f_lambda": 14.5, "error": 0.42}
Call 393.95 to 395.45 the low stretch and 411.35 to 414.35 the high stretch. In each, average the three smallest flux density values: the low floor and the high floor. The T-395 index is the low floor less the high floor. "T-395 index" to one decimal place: 2.7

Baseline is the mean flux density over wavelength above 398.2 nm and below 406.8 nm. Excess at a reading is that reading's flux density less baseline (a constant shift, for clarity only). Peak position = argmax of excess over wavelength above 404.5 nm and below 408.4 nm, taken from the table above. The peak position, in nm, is 407.90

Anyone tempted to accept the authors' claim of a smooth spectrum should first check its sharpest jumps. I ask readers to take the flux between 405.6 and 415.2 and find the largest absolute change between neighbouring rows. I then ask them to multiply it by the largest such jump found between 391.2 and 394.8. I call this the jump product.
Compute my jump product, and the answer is 3.1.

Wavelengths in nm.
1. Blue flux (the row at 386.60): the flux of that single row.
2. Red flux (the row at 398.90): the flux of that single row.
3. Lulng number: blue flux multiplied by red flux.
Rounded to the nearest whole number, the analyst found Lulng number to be 401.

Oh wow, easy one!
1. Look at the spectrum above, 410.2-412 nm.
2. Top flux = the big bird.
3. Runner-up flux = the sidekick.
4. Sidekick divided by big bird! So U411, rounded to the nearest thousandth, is 0.916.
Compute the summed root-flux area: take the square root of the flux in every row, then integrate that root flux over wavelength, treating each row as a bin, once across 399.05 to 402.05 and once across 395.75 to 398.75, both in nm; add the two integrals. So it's 25.1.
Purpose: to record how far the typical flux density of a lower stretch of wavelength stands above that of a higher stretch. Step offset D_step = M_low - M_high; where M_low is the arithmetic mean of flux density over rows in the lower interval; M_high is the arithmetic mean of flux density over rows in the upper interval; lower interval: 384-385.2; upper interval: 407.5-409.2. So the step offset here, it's 3.9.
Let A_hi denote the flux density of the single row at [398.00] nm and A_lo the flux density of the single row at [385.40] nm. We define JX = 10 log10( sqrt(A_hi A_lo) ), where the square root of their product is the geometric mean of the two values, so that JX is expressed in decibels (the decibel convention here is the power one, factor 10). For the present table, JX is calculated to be 12.9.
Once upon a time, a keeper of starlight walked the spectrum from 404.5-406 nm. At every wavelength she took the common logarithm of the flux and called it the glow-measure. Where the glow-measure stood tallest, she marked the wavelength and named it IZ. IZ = 404.90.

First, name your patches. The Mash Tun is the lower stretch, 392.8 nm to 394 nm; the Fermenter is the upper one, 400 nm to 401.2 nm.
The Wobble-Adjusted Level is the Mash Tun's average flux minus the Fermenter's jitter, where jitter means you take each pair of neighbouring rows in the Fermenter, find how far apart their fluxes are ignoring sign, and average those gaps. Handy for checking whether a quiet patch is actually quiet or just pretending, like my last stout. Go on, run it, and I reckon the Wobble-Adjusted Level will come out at 17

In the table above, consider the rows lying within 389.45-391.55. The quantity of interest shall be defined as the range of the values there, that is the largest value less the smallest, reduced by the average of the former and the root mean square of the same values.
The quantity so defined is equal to -8.8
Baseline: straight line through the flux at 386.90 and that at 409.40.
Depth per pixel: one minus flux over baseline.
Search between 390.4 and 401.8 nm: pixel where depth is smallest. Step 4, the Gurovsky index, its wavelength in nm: 396.80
